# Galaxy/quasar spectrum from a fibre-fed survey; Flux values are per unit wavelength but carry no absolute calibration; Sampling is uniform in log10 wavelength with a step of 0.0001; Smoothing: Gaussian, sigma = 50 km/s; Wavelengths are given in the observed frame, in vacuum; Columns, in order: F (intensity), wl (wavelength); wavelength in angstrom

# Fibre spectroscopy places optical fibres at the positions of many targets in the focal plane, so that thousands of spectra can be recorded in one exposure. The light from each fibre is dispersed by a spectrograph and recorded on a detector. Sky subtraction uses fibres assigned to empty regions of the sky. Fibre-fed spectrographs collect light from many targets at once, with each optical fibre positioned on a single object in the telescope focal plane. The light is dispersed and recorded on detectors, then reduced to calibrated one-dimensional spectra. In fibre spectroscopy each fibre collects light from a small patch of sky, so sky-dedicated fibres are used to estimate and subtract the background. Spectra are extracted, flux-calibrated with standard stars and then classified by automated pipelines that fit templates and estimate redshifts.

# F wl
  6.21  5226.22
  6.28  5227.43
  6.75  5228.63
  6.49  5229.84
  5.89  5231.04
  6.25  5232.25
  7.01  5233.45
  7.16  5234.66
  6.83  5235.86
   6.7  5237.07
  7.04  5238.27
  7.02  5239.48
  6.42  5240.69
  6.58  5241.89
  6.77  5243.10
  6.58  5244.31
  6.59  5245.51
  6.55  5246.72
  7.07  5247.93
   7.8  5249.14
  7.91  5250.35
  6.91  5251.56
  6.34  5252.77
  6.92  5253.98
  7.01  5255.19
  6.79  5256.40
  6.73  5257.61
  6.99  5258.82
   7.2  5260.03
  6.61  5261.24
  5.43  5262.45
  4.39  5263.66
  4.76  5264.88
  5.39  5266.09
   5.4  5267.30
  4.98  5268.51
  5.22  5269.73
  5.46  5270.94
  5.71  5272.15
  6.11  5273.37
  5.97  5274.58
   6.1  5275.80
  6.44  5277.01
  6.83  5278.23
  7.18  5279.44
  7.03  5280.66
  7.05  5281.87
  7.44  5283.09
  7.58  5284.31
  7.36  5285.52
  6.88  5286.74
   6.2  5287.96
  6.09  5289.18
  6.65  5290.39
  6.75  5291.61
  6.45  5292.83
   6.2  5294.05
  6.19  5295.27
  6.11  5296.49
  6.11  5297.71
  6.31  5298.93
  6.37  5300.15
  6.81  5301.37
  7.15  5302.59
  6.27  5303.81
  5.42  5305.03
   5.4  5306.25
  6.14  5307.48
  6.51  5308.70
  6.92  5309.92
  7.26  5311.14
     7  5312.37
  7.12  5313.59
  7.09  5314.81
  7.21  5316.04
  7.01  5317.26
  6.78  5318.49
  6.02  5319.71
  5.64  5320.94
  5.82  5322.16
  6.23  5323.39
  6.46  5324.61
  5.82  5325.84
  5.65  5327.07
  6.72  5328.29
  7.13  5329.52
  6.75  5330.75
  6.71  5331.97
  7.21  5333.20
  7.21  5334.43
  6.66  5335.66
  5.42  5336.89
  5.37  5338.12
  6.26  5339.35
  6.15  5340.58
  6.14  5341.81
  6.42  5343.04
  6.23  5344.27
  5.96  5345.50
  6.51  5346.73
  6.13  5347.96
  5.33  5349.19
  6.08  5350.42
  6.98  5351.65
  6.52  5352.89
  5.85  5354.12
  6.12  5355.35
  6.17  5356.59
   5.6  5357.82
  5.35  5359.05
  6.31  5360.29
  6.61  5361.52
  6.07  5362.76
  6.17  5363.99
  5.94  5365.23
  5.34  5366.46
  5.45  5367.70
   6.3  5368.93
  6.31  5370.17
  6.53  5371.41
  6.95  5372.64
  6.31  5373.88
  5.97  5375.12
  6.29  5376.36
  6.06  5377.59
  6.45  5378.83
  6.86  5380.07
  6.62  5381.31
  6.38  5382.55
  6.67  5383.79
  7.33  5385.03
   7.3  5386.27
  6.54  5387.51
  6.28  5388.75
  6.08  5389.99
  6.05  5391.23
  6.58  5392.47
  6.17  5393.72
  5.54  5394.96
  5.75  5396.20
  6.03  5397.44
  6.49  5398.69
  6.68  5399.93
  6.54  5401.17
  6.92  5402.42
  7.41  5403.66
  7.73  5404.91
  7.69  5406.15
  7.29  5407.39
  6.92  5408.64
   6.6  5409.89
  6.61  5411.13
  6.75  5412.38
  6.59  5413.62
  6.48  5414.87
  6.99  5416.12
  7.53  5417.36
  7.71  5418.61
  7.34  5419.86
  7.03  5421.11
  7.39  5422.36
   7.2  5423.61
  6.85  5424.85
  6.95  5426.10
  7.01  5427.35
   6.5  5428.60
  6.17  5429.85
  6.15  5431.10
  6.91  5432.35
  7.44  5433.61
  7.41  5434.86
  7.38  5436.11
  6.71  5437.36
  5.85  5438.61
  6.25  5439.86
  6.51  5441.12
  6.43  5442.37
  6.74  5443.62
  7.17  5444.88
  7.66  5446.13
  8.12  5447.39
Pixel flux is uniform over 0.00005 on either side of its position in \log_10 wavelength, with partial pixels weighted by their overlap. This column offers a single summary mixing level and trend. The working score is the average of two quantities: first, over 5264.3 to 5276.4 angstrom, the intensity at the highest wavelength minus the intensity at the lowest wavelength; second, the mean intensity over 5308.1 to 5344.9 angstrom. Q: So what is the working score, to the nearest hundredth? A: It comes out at 3.92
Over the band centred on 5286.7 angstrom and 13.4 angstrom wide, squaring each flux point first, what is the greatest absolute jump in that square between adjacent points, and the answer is 8.9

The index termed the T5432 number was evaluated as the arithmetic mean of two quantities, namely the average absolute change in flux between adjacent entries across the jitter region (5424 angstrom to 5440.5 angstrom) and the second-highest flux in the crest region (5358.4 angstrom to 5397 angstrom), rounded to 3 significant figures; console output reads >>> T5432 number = 3.83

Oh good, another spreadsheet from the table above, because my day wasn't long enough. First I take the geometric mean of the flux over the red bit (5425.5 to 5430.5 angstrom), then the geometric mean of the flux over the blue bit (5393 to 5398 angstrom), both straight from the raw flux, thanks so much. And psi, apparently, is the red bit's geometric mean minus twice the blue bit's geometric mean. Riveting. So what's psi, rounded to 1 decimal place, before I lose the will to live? -5.1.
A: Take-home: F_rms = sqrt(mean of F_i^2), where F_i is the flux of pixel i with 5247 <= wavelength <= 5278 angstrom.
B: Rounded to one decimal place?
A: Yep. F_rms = 6.3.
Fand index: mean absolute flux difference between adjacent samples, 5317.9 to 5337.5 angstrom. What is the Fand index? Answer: 0.464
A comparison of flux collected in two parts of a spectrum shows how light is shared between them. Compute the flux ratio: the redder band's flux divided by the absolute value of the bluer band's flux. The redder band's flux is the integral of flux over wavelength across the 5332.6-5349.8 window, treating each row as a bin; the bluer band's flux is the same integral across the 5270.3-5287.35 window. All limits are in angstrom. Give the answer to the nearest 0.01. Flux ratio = 0.94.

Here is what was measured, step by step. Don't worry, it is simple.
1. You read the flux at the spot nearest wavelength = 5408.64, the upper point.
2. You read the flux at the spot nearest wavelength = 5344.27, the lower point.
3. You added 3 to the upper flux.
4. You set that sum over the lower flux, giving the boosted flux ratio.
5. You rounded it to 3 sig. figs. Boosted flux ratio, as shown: 1.59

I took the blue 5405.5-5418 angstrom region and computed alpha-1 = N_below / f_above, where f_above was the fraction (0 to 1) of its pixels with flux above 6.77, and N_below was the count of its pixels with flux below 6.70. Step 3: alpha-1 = 8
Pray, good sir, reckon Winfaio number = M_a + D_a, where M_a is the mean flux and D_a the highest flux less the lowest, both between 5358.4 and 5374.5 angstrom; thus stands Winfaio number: 7.74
